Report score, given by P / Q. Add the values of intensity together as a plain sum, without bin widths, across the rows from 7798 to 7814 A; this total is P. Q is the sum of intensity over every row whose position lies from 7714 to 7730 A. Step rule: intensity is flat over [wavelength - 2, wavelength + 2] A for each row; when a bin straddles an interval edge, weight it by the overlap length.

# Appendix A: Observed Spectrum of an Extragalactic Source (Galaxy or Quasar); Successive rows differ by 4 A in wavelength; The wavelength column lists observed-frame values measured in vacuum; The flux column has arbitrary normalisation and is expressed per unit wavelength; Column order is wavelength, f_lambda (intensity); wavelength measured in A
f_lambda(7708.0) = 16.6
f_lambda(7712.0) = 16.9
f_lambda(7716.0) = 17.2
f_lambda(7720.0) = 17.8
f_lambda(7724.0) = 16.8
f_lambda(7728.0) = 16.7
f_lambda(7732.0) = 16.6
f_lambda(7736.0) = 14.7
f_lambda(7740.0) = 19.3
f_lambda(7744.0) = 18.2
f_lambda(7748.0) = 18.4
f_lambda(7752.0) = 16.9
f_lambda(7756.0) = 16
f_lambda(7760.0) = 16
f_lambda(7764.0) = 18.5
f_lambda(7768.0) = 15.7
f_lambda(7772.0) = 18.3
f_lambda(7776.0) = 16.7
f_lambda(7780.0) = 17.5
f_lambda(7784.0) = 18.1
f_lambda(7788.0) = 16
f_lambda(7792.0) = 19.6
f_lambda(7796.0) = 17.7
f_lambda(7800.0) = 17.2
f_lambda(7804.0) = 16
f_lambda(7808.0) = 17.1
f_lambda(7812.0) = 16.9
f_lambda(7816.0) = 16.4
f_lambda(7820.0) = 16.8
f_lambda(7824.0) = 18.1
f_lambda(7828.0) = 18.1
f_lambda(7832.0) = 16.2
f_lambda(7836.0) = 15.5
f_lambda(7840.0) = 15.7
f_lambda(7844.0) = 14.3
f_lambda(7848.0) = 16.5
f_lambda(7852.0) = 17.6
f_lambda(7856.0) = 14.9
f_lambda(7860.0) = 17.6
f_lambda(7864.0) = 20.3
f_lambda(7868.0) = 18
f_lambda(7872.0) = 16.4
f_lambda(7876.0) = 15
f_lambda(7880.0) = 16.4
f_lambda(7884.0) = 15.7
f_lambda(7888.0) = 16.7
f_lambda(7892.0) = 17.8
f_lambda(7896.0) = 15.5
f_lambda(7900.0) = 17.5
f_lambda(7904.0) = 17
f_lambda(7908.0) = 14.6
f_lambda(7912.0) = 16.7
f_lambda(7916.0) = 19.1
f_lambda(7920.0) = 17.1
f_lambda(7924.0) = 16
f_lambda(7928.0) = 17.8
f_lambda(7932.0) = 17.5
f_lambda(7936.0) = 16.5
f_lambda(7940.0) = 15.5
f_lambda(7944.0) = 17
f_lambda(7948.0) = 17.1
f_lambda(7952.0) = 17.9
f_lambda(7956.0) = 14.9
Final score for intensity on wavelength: 0.98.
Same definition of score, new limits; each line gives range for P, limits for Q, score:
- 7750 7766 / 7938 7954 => 1.00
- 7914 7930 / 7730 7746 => 1.02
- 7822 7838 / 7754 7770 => 1.03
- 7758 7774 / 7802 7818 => 1.03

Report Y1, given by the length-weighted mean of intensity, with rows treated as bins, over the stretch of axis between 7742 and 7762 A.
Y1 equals 17.1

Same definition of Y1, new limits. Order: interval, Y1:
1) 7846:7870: 17.5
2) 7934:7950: 16.5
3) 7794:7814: 17.0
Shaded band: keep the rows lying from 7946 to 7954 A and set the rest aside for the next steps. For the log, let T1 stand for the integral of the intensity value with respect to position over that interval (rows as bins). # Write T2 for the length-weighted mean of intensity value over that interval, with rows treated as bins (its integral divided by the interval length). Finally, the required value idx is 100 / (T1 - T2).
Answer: 0.82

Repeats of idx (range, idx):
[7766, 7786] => 0.30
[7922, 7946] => 0.26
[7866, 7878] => 0.55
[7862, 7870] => 0.75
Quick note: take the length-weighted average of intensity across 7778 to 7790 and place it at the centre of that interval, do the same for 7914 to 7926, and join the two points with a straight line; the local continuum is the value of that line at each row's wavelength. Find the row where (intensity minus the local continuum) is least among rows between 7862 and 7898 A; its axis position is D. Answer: 7876.0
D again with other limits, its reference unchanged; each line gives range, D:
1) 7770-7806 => 7804.0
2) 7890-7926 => 7908.0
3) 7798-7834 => 7804.0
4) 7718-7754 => 7736.0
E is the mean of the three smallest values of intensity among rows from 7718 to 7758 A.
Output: 15.8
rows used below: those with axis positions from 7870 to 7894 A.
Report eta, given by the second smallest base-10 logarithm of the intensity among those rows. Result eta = 1.20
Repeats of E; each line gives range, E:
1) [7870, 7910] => 15.0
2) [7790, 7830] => 16.4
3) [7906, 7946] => 15.4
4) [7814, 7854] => 15.2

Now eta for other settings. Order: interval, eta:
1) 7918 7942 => 1.20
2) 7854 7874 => 1.21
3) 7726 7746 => 1.22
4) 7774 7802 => 1.22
